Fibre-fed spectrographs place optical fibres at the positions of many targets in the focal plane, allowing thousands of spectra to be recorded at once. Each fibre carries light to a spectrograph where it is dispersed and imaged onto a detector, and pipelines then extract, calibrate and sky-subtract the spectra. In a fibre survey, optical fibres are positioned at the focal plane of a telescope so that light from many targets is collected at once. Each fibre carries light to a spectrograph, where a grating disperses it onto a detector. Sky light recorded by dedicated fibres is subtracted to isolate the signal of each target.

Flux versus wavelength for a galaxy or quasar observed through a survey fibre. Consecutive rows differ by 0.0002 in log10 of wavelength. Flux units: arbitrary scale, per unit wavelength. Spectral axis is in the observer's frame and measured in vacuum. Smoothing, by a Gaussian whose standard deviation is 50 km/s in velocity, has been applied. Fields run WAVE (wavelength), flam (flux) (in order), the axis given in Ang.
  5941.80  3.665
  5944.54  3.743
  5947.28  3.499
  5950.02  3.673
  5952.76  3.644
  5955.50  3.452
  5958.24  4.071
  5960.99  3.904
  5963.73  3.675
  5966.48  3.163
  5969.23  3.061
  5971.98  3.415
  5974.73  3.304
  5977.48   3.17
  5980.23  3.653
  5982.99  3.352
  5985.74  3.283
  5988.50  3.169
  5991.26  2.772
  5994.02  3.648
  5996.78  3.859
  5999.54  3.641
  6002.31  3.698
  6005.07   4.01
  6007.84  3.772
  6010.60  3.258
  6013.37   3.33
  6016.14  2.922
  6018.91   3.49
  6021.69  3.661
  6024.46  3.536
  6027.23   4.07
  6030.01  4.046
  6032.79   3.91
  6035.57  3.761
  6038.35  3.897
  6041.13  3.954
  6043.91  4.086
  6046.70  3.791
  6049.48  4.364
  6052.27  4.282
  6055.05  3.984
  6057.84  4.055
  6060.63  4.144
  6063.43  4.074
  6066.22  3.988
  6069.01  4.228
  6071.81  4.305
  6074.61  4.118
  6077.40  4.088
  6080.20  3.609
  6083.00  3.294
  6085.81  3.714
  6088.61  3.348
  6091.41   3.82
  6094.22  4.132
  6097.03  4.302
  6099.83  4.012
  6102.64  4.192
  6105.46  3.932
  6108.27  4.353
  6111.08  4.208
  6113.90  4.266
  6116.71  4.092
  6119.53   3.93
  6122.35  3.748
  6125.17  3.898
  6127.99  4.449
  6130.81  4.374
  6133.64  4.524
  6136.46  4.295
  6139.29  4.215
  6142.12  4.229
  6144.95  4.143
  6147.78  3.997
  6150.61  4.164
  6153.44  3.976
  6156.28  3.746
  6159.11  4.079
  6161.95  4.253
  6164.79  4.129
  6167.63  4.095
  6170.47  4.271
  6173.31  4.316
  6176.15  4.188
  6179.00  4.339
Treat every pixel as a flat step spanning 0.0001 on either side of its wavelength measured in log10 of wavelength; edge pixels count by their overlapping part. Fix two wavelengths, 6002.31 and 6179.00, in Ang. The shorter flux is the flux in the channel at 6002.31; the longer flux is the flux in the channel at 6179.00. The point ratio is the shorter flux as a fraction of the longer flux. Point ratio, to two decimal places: 0.85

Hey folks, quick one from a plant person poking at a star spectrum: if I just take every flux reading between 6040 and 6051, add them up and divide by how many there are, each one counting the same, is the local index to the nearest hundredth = 4.05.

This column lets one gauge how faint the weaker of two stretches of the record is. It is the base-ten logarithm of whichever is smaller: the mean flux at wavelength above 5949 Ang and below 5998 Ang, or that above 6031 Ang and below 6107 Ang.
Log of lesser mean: 0.539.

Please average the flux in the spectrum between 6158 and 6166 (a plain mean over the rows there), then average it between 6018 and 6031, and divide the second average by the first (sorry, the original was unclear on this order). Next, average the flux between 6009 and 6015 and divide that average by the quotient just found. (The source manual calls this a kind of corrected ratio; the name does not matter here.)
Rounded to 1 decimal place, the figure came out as 3.6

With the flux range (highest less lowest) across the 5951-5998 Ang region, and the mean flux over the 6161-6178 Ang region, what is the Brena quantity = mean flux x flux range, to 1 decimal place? 5.5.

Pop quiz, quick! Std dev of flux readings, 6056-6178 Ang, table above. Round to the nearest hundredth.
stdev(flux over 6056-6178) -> 0.26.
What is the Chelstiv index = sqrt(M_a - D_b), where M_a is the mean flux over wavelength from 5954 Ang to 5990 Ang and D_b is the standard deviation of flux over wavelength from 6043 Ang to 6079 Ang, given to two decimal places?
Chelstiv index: 1.81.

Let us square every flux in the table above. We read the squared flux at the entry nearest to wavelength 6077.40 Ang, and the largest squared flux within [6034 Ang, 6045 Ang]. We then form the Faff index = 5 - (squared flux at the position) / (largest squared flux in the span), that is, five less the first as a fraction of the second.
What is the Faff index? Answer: 4.00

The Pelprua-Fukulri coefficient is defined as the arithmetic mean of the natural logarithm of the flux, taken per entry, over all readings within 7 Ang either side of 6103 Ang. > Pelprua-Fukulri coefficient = 1.42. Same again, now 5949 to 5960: 1.31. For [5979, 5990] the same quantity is 1.21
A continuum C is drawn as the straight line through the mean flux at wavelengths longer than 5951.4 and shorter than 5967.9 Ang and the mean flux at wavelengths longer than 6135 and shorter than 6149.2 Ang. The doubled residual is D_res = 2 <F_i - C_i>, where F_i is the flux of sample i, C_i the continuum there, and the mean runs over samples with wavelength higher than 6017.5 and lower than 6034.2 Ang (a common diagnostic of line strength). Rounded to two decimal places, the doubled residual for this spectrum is -0.11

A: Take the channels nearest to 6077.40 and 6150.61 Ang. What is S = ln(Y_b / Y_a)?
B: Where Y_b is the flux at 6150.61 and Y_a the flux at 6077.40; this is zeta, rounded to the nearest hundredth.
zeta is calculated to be 0.02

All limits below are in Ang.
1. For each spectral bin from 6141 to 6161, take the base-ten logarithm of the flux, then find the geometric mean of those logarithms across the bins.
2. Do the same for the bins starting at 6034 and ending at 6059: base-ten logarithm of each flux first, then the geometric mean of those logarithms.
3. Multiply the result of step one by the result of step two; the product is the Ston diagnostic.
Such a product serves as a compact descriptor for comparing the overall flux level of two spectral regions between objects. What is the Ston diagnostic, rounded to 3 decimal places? 0.366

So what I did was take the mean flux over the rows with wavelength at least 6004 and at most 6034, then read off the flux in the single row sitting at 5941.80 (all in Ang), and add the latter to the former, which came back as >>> 7.30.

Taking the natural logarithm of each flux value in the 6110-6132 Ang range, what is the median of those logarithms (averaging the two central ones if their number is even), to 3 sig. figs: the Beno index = 1.42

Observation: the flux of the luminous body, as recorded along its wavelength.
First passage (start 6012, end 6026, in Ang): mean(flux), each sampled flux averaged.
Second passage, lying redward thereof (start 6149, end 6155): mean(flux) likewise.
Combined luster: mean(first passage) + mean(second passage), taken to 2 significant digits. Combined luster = 7.5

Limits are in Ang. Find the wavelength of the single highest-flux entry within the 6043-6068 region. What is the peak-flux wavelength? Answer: 6049.48 Ang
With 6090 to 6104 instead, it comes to 6097.03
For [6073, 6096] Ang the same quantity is 6094.22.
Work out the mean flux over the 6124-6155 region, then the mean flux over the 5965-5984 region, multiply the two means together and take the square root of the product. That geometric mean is 3.73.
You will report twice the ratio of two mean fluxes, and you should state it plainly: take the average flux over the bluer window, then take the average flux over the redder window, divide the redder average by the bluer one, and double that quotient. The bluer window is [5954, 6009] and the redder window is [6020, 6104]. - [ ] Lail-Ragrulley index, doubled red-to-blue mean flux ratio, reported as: 2.26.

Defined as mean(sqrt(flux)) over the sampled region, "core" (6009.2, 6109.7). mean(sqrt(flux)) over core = 1.97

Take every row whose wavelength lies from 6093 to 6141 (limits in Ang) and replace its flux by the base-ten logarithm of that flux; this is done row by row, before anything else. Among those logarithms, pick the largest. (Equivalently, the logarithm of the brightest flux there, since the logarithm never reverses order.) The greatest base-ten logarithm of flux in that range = 0.66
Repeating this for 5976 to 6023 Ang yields 0.60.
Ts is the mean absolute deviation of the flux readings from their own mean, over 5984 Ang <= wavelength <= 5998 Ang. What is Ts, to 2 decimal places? 0.33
